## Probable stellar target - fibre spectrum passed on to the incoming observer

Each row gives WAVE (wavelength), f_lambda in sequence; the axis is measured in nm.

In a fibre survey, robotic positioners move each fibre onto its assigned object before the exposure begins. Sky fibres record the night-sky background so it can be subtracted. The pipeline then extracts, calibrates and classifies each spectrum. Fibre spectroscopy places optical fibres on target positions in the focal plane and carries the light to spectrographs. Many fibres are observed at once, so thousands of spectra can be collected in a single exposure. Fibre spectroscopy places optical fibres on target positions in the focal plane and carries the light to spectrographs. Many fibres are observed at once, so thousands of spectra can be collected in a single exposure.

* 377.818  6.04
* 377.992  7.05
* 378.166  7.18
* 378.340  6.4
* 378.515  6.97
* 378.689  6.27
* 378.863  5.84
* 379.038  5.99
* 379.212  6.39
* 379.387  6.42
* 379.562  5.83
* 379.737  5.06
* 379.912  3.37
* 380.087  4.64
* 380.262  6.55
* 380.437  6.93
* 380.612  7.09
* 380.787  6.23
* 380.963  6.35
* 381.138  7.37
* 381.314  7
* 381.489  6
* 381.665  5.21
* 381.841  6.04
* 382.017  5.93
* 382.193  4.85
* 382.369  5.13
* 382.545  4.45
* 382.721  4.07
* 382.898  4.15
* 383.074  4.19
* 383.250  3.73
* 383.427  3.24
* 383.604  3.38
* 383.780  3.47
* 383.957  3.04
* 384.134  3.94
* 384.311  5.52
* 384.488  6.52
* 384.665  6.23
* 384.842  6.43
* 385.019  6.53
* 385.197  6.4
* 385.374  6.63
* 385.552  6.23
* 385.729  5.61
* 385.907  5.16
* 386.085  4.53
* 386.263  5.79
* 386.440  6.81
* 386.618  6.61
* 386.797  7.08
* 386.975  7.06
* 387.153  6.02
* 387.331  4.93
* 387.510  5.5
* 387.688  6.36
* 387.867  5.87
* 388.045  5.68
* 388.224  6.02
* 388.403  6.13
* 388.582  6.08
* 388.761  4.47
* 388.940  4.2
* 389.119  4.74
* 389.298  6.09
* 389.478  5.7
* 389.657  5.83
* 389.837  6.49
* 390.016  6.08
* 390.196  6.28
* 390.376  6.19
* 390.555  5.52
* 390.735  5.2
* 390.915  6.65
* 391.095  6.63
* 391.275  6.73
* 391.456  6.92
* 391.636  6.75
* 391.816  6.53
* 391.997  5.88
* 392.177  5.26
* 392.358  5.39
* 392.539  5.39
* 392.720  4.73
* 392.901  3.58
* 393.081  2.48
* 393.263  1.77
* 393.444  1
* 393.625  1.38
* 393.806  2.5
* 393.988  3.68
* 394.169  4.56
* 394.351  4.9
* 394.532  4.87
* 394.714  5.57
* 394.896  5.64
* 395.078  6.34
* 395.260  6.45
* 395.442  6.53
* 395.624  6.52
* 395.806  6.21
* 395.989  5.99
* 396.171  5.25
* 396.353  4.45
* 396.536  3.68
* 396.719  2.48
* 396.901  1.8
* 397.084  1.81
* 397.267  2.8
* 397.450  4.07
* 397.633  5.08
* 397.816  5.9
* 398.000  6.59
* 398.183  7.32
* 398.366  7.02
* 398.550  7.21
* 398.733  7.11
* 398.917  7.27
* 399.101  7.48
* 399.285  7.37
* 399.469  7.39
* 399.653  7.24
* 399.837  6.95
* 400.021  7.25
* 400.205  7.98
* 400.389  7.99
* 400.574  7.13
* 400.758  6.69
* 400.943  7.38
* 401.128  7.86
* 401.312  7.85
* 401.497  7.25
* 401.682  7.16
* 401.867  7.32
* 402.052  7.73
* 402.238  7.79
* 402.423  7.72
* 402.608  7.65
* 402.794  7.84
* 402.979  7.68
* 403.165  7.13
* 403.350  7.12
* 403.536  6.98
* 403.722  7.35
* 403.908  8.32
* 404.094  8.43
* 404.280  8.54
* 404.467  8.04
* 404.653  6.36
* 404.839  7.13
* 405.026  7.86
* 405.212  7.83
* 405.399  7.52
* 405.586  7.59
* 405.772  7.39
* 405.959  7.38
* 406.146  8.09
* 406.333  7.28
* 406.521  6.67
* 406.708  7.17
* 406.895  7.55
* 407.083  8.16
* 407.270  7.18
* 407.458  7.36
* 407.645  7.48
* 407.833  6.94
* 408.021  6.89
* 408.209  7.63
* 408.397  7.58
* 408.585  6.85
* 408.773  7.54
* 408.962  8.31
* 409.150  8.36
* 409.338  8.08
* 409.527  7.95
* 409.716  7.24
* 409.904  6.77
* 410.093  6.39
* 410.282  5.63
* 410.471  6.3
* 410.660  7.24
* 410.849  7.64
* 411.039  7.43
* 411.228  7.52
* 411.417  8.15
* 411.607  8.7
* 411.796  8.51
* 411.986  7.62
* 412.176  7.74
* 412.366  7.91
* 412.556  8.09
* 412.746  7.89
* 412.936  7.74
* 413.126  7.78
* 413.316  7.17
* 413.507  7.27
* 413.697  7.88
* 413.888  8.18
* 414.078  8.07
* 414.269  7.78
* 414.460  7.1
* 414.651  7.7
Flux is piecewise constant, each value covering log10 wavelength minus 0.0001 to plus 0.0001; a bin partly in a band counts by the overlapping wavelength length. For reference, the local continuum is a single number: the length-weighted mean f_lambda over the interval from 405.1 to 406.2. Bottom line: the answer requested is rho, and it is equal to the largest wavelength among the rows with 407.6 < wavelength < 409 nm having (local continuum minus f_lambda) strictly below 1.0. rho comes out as 408.962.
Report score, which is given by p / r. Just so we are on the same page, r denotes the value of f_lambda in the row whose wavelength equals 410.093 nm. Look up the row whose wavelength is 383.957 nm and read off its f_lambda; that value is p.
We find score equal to 0.5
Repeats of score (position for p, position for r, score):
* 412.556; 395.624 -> 1.2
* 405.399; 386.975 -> 1.1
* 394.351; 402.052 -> 0.6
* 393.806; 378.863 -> 0.4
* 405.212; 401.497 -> 1.1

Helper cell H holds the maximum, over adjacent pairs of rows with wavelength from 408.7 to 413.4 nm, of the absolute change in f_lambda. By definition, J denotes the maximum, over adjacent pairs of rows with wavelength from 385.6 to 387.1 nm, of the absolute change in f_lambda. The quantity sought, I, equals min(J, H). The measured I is 0.94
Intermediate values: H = 0.94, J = 1.3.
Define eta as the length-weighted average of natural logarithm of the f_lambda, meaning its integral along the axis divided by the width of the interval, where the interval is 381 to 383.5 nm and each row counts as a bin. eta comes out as 1.61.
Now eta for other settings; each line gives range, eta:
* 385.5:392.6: 1.77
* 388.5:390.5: 1.72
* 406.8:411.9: 2.00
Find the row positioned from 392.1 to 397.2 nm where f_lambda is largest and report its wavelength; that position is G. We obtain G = 395.442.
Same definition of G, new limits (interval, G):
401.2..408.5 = 404.280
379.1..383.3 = 381.138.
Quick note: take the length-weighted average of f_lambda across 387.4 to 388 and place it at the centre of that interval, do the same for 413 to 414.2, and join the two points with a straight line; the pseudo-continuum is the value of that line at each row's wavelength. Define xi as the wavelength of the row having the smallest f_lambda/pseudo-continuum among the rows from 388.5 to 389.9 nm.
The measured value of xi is 388.940 nm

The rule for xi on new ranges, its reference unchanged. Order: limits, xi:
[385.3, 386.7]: 386.085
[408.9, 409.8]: 409.716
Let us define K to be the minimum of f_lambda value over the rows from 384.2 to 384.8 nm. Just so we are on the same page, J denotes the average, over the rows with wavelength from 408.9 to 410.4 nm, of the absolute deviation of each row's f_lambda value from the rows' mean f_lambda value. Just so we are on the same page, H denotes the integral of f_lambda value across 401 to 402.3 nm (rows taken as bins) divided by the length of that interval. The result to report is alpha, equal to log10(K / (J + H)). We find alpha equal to -0.18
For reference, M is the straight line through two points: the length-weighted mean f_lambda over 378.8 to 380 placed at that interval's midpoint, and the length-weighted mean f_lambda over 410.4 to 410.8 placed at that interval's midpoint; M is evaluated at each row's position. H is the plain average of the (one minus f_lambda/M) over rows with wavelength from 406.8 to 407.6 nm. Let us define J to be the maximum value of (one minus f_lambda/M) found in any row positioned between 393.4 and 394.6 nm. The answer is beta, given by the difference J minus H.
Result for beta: 1.0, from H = -0.12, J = 0.8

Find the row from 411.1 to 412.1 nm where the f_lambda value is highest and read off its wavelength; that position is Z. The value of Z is 411.607 nm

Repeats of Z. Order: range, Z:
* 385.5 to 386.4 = 385.552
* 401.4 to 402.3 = 402.238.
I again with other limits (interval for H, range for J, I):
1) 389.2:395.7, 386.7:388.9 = 1.45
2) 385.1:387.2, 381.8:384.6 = 1.26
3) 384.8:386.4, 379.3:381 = 1.26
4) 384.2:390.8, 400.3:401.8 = 0.86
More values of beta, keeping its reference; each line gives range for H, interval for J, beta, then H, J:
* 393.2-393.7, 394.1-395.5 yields -0.5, 0.78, 0.3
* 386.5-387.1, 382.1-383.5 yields 0.6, -0.18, 0.4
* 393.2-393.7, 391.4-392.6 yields -0.6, 0.78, 0.1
